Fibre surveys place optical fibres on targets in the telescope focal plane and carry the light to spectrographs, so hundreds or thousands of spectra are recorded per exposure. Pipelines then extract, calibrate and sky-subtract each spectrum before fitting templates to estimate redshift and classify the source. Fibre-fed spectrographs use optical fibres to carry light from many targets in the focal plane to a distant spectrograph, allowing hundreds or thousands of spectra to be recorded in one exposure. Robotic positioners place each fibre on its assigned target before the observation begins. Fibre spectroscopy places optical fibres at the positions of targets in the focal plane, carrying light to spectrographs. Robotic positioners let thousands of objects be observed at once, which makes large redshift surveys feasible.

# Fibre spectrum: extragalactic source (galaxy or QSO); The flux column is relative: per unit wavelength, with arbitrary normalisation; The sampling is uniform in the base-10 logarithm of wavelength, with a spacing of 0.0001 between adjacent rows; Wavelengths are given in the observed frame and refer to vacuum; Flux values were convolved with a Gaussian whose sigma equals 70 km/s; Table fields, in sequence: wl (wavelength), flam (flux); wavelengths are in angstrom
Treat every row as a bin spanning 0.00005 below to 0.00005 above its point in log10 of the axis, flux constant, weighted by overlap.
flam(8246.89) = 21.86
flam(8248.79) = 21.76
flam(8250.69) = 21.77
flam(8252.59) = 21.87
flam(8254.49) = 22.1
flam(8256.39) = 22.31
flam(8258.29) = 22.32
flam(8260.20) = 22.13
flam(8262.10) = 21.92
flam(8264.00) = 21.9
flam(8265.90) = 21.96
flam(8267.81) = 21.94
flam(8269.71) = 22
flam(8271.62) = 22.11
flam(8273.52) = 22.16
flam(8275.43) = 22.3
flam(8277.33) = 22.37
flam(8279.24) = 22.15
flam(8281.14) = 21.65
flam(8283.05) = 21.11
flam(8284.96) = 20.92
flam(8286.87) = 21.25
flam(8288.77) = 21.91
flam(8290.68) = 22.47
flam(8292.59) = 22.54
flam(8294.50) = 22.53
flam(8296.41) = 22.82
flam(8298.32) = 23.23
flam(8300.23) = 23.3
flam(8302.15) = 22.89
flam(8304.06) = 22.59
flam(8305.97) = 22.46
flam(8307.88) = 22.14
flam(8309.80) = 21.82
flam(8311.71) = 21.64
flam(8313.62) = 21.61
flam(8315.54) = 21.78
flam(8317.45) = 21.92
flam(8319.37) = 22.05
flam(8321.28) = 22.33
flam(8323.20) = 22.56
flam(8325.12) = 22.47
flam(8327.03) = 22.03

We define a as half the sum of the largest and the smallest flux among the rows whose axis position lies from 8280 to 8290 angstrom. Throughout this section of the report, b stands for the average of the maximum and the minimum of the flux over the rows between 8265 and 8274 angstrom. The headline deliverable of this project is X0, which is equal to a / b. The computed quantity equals 0.97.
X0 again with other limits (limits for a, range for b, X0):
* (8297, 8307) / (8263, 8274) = 1.04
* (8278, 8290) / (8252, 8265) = 0.97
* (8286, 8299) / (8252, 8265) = 1.01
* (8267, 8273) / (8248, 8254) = 1.01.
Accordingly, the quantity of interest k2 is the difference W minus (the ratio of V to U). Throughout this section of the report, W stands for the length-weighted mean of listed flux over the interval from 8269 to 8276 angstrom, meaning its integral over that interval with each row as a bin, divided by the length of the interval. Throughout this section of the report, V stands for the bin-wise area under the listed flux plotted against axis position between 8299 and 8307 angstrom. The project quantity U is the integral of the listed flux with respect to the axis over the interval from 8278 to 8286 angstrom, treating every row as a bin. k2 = 21.1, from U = 172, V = 183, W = 22.1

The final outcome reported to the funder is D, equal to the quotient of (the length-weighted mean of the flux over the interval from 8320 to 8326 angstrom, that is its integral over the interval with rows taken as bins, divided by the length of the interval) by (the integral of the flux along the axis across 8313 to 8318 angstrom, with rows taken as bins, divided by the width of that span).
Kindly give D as 1.03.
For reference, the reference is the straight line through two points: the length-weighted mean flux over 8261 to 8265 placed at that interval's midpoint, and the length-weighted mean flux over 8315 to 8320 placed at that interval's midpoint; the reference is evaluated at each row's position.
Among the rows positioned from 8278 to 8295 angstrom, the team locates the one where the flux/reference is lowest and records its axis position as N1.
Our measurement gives 8284.96 angstrom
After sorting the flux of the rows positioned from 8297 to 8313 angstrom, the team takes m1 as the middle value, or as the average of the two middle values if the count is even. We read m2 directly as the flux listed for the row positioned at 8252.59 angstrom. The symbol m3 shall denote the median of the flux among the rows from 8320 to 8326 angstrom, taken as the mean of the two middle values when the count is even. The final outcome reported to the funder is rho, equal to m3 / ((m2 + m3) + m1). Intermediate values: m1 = 22.5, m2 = 21.87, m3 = 22.5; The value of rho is 0.3361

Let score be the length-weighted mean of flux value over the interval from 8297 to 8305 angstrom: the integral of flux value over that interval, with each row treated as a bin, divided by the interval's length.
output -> 23.0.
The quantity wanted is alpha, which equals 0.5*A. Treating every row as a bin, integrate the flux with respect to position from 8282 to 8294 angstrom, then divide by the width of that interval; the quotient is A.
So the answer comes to 10.9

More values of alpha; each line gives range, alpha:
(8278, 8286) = 10.7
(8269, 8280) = 11.1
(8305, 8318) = 11.0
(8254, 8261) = 11.1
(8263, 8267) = 11.0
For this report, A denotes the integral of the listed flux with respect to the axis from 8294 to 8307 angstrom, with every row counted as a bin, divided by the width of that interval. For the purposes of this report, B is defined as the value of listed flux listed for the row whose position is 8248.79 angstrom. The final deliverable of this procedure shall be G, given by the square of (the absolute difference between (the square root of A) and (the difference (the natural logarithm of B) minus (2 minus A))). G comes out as 366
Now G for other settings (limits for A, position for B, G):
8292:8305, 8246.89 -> 367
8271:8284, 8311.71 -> 337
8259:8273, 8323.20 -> 339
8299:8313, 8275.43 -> 352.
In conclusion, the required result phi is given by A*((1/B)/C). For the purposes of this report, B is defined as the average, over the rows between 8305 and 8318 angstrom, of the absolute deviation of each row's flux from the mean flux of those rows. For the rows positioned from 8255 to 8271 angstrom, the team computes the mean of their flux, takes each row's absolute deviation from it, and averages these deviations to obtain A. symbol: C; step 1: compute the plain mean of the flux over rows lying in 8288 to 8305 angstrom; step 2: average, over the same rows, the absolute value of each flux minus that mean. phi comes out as 2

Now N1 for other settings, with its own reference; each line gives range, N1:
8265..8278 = 8267.81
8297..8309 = 8307.88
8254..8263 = 8262.10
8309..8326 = 8313.62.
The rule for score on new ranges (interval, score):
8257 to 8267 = 22.0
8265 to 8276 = 22.1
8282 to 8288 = 21.1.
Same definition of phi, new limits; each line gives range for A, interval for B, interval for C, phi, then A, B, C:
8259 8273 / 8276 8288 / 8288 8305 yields 0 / 0.073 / 0.48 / 0.32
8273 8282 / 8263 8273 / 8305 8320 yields 15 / 0.190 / 0.06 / 0.22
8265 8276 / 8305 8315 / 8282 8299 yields 1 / 0.112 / 0.29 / 0.70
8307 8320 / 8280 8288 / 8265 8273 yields 14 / 0.159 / 0.22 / 0.05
